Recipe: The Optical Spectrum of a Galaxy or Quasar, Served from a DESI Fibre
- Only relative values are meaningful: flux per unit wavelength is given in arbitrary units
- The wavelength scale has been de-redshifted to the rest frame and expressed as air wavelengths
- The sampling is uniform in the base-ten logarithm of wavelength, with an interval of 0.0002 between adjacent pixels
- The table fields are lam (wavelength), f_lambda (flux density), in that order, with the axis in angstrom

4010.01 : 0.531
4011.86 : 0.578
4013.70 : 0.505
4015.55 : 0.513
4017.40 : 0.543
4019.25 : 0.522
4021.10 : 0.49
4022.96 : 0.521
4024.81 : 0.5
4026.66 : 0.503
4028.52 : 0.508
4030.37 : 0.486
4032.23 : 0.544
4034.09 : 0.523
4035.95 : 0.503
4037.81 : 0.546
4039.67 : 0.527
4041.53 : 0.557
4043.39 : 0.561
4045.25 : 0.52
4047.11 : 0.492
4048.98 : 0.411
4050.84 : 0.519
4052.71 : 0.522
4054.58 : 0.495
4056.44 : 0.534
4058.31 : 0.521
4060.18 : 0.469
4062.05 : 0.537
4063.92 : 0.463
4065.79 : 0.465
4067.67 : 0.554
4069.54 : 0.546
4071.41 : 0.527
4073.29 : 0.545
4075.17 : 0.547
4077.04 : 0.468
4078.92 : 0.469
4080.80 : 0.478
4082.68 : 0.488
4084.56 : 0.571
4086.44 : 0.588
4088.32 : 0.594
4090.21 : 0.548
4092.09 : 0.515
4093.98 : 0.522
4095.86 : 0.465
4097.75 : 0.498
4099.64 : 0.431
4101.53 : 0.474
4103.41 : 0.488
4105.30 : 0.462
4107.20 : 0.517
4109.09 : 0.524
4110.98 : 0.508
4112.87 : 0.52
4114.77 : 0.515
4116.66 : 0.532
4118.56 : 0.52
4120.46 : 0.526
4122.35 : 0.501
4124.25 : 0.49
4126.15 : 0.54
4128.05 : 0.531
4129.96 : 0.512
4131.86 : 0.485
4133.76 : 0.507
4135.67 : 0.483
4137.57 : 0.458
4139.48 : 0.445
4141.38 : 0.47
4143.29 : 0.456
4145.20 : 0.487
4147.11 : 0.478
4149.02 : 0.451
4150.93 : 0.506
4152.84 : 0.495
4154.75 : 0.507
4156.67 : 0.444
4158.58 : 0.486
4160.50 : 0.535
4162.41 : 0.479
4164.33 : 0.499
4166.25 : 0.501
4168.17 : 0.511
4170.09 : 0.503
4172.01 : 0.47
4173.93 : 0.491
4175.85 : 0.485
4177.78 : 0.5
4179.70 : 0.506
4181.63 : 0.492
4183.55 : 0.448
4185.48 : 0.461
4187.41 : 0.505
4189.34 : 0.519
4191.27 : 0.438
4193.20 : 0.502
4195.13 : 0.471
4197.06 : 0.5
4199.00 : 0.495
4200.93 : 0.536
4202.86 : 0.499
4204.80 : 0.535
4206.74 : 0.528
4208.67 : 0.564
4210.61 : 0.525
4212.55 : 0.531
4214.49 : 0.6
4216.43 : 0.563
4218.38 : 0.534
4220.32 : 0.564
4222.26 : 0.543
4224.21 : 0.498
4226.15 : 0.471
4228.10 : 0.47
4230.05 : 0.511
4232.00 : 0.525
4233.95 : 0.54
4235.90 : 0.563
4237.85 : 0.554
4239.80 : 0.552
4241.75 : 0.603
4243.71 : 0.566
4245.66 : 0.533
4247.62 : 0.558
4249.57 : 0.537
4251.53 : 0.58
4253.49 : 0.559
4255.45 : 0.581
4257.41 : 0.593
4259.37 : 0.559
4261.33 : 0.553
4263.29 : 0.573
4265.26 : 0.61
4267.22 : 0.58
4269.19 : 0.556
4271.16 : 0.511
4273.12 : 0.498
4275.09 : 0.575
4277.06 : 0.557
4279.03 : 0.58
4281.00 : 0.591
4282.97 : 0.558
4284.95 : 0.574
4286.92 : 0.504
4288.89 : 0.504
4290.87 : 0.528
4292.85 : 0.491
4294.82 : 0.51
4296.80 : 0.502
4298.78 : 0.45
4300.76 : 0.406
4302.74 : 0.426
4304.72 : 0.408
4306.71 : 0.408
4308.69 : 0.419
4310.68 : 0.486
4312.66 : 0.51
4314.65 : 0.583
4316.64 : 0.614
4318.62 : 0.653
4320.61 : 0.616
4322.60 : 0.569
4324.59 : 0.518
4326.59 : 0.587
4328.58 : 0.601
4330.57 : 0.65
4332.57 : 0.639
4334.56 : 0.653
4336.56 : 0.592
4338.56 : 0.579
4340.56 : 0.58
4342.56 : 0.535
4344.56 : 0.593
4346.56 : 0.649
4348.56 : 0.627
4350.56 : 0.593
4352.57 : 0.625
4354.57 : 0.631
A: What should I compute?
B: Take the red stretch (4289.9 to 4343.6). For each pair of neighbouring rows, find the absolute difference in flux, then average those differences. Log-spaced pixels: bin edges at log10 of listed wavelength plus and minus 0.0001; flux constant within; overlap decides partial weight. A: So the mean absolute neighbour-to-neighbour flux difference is 0.033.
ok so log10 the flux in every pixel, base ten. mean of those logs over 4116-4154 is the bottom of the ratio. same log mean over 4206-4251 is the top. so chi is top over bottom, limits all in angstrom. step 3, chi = 0.87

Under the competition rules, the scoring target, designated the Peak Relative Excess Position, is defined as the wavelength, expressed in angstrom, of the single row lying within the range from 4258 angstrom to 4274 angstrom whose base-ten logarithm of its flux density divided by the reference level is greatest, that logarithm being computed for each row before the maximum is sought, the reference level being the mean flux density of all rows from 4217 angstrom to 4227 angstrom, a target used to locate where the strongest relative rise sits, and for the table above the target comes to 4265.26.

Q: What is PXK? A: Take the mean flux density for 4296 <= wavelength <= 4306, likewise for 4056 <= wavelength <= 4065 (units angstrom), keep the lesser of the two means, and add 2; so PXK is 2.44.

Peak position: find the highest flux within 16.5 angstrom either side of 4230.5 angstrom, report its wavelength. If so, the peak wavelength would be 4241.75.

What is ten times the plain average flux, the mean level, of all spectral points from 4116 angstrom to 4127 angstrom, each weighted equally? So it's 5.18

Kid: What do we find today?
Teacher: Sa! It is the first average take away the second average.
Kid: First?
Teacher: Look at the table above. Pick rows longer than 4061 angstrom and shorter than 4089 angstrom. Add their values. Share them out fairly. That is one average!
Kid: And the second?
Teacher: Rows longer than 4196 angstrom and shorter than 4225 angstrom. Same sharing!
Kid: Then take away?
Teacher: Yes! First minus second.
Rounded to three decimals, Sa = -0.012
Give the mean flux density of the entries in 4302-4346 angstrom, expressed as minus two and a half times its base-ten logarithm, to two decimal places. 0.64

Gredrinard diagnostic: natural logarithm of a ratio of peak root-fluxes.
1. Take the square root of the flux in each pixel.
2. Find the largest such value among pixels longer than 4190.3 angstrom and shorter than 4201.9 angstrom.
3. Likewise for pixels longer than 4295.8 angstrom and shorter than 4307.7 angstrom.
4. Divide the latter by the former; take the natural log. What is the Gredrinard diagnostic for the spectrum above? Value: -0.03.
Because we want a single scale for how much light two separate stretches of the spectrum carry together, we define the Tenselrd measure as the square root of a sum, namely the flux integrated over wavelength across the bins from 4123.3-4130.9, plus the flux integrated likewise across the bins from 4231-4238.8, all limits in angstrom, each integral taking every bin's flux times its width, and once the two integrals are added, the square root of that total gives 2.86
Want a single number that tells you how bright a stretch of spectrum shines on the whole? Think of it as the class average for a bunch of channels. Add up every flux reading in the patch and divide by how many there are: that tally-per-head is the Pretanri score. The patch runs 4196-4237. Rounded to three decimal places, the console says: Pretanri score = 0.528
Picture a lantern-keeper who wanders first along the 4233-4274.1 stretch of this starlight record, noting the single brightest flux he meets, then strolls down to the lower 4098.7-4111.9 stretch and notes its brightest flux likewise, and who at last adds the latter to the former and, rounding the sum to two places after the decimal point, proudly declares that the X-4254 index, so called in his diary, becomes 1.13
